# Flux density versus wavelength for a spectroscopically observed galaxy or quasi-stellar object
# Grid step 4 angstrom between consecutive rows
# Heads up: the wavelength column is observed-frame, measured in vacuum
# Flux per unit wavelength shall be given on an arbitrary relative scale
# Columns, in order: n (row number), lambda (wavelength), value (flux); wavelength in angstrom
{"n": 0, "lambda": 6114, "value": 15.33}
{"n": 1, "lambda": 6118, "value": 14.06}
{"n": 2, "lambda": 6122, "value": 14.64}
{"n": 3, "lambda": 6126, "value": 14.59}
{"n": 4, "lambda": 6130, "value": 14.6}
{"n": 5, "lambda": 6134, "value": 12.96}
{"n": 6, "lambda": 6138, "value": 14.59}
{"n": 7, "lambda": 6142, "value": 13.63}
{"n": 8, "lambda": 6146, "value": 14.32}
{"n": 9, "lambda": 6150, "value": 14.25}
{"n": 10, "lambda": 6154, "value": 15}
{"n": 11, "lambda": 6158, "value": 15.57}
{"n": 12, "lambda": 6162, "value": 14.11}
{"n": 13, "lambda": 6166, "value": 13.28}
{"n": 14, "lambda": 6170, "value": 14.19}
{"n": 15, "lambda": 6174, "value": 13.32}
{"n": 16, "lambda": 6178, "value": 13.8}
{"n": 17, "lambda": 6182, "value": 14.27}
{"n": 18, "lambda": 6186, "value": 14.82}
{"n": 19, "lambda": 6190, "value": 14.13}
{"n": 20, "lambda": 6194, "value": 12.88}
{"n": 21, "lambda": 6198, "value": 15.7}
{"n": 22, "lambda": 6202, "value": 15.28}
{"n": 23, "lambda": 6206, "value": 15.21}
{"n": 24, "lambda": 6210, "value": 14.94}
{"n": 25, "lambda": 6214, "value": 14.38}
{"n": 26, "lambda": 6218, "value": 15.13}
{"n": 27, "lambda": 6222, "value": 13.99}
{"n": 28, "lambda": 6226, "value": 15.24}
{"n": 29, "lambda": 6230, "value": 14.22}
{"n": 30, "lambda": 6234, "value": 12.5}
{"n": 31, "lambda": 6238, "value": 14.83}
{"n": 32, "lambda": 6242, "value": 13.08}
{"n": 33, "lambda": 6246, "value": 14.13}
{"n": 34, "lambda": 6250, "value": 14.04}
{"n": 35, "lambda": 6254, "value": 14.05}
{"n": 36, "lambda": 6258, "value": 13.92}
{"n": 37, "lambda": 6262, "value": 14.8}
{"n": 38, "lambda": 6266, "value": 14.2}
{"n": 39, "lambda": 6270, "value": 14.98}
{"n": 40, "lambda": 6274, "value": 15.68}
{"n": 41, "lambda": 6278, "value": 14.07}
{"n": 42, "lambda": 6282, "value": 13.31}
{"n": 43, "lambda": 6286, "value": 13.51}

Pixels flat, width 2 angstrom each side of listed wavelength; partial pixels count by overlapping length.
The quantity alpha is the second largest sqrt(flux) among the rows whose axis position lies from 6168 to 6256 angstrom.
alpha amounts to 3.91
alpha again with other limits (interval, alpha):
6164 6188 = 3.78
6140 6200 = 3.95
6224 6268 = 3.85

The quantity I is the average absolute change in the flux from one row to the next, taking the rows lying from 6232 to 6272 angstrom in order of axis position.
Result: 0.85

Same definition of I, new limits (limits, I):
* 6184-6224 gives 0.89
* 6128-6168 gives 0.96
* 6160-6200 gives 0.99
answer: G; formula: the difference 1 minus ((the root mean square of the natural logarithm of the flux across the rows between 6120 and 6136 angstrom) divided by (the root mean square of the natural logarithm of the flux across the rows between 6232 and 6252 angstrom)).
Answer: -0.013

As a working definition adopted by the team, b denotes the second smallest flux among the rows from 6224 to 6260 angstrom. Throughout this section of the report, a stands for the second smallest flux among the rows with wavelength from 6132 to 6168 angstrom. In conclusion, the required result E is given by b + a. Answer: 26.4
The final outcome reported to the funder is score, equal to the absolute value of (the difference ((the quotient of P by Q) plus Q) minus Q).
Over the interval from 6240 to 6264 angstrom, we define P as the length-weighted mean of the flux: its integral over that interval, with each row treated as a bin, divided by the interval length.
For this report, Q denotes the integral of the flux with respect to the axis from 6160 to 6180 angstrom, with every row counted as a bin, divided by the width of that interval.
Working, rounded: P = 14.0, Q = 13.7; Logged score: 1.02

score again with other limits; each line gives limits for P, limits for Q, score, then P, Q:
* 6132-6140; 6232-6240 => 1.01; 13.8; 13.7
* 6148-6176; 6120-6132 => 0.98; 14.2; 14.6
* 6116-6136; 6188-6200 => 1.00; 14.2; 14.2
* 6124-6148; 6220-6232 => 0.97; 14.1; 14.5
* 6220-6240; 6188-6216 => 0.97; 14.2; 14.6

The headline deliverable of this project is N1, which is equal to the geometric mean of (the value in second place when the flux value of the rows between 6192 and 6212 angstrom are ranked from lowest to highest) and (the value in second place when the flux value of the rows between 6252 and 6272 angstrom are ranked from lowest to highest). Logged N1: 14.5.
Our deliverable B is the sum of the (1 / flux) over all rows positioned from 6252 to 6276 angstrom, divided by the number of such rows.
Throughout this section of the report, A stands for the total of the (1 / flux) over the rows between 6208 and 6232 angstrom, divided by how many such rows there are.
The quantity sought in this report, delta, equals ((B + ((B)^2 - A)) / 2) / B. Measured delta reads 0.04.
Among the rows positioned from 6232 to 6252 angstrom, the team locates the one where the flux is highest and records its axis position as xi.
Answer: 6238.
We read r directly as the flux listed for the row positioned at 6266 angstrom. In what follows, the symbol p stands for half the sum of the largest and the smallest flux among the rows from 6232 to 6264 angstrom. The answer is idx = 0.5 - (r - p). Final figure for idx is 0.0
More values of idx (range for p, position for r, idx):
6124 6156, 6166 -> 1.2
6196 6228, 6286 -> 1.8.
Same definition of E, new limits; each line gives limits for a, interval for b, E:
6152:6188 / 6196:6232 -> 27.5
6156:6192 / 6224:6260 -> 26.4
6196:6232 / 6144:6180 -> 27.5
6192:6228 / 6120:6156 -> 27.6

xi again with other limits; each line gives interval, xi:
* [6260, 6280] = 6274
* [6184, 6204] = 6198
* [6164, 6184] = 6182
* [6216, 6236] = 6226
